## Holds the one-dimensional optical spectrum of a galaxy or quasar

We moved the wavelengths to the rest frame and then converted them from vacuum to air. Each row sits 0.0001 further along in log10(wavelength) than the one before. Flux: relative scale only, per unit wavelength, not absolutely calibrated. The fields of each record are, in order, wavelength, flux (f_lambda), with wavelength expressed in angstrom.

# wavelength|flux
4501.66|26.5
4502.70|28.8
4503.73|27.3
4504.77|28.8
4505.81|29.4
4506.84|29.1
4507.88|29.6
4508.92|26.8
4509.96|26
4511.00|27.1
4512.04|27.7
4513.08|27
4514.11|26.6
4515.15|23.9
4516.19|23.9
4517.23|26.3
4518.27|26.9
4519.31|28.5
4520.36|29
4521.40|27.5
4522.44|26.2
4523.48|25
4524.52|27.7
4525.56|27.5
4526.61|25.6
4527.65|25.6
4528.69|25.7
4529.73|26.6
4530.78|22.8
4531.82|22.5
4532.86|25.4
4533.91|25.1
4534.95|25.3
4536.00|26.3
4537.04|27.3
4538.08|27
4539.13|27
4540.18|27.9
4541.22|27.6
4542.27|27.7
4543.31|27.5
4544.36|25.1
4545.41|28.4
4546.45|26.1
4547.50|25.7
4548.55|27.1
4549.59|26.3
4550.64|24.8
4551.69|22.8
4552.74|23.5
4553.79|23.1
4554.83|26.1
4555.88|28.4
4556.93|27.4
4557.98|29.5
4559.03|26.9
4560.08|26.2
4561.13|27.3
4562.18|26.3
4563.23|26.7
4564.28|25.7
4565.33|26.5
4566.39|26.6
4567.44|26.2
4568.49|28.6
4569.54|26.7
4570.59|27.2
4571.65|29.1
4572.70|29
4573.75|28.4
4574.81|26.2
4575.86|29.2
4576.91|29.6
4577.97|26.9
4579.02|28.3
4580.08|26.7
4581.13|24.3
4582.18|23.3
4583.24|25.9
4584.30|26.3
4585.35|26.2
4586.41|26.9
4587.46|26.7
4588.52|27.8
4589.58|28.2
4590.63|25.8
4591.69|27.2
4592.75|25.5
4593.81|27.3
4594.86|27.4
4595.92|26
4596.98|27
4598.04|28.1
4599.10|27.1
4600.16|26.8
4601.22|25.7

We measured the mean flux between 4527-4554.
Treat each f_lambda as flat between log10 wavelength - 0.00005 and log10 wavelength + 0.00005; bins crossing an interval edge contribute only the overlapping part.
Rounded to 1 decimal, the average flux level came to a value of 25.8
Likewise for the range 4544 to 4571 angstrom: 26.4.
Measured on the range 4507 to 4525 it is 26.8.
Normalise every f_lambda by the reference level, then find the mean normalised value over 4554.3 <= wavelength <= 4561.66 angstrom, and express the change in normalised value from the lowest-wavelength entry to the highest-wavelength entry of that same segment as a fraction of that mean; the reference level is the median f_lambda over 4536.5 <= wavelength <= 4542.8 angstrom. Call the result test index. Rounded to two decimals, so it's 0.04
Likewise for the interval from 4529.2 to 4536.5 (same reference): -0.01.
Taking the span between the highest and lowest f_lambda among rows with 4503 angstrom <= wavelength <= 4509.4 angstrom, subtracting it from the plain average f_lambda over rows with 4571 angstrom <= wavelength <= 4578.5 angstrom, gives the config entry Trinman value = 25.5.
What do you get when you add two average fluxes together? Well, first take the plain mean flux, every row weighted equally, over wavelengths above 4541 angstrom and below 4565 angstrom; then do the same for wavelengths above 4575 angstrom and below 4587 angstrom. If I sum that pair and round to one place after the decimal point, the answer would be 53.0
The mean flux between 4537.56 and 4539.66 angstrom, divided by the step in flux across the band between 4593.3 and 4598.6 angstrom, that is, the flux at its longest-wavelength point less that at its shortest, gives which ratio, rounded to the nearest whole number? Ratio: 34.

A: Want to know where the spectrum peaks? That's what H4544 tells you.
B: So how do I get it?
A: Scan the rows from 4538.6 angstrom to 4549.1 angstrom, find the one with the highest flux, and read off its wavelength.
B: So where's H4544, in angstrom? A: 4545.41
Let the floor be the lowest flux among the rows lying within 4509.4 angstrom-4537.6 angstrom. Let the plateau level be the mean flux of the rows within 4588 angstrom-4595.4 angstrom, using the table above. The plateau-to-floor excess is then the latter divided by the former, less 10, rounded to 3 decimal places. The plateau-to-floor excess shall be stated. -8.799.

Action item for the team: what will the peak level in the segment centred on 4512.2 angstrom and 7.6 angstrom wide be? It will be 27.7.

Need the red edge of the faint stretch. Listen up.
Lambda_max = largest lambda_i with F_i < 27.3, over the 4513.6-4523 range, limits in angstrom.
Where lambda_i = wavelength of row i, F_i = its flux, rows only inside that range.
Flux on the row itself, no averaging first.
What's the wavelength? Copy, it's 4522.44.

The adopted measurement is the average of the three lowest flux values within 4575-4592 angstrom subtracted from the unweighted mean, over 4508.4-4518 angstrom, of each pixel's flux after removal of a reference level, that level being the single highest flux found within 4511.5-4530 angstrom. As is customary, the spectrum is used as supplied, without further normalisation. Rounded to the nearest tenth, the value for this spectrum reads -27.3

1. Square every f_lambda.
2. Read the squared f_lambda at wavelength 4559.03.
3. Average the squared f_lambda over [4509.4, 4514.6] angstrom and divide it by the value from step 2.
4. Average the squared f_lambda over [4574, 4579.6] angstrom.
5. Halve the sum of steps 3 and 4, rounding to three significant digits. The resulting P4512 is 394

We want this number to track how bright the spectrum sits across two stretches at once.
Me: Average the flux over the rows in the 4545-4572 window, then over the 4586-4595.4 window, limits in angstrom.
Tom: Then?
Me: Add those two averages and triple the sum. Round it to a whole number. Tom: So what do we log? 160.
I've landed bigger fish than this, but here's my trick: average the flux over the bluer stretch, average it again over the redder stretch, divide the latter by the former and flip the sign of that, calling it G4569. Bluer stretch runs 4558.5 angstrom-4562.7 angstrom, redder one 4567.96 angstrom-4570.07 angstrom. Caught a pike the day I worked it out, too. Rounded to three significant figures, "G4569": -1.04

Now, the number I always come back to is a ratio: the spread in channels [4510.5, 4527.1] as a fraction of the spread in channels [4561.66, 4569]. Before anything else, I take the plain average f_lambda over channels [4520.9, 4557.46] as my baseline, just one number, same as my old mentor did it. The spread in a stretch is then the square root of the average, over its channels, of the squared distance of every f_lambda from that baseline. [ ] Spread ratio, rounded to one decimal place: 1.5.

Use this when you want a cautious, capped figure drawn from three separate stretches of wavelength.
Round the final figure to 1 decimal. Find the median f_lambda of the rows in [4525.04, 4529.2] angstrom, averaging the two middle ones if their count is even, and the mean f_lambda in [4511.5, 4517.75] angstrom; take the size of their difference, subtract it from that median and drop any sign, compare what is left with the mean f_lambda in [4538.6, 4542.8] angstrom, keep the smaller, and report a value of 25.4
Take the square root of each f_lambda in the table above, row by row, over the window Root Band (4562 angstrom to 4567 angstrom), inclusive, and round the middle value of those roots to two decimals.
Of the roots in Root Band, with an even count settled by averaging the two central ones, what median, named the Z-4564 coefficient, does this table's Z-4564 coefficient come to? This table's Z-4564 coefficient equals 5.15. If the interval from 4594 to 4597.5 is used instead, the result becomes 5.20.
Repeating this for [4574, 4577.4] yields 5.40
